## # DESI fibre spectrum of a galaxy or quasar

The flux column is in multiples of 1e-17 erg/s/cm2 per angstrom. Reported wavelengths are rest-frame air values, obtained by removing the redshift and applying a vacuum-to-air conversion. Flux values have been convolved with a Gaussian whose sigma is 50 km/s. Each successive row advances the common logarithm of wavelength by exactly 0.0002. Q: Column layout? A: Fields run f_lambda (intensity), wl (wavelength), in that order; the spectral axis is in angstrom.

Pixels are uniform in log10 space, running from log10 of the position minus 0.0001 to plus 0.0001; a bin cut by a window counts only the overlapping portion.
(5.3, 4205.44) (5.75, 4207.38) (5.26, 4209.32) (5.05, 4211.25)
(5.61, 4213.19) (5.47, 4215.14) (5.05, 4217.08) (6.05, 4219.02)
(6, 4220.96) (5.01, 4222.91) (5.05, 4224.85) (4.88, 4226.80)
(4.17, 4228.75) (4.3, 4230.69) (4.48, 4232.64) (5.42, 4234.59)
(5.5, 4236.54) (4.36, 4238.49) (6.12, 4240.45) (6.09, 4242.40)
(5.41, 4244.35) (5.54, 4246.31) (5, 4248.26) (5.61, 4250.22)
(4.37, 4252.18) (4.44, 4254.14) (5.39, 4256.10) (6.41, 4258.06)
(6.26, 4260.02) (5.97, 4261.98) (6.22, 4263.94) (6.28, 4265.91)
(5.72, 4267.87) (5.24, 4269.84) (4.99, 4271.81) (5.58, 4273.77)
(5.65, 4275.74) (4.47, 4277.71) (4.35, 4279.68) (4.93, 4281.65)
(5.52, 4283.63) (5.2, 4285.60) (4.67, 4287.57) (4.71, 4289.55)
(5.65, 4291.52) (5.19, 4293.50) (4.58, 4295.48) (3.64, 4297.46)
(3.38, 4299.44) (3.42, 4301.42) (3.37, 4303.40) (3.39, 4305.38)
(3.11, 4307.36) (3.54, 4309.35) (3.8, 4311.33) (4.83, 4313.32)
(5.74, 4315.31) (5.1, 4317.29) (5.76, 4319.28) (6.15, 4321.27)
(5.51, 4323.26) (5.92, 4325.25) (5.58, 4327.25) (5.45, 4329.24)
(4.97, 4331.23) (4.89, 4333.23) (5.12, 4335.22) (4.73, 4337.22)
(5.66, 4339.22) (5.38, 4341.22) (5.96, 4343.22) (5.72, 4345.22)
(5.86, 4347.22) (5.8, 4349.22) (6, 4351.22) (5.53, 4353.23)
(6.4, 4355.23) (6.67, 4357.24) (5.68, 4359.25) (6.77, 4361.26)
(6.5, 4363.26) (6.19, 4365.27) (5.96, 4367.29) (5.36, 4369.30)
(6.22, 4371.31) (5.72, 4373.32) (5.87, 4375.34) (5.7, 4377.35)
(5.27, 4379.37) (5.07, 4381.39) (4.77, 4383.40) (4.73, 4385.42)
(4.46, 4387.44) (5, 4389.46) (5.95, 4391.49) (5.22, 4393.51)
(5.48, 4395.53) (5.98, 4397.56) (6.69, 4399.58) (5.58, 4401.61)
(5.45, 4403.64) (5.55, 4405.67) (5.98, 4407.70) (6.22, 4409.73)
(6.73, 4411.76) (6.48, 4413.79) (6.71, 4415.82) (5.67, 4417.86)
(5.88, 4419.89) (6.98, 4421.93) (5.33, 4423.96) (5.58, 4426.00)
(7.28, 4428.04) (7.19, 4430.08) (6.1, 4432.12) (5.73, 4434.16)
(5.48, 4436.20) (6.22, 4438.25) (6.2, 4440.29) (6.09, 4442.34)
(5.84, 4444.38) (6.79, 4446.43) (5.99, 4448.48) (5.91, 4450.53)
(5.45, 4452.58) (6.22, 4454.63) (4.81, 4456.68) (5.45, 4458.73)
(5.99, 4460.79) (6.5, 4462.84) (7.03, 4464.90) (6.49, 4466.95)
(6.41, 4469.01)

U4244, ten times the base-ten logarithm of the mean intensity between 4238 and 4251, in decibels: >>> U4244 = 7.4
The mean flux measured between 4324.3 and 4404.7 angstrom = 5.6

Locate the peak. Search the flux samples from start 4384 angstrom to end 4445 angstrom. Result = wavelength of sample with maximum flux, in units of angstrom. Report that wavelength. 4428.04 angstrom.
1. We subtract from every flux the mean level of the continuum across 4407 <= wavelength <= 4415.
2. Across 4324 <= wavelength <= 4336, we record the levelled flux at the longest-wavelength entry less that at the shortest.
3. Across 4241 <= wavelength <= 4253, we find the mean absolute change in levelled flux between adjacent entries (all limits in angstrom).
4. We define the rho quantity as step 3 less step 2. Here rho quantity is 1.4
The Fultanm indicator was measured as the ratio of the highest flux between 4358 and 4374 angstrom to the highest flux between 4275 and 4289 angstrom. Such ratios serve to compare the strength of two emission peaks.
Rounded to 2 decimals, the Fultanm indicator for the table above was 1.20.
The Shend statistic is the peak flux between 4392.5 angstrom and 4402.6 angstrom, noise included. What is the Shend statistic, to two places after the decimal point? 6.69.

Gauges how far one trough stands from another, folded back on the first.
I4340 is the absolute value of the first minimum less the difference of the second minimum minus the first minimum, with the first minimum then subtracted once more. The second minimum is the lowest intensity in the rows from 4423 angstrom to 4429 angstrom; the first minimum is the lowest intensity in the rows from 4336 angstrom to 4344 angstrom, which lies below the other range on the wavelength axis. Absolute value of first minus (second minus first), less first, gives -0.60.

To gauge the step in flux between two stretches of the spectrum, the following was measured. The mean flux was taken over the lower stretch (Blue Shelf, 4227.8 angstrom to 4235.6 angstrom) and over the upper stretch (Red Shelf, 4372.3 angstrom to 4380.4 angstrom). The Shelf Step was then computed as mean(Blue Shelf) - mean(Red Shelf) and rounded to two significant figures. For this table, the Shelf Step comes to -1.0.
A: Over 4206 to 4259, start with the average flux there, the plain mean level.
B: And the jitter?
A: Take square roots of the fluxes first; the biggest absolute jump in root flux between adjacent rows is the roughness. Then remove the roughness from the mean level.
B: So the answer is 4.9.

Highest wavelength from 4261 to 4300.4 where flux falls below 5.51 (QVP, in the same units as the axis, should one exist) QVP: 4299.44 angstrom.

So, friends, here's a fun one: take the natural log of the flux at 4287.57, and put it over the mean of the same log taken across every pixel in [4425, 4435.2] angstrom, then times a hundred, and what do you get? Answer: 83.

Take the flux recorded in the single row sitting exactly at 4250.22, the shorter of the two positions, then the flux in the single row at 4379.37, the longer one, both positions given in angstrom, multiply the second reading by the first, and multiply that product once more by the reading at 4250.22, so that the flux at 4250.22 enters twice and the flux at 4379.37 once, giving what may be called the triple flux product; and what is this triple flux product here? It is 166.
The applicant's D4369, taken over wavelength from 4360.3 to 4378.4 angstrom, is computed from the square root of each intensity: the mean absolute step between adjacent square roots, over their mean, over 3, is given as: 0.0108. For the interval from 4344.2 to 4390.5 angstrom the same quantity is 0.0118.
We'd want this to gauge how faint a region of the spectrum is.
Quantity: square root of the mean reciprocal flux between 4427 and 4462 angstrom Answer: 0.409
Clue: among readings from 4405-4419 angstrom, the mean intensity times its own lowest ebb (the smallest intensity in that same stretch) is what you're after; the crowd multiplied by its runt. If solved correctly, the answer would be 34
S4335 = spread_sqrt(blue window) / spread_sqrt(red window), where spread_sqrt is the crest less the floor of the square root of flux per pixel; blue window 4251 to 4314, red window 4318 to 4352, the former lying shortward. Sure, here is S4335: 2.5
